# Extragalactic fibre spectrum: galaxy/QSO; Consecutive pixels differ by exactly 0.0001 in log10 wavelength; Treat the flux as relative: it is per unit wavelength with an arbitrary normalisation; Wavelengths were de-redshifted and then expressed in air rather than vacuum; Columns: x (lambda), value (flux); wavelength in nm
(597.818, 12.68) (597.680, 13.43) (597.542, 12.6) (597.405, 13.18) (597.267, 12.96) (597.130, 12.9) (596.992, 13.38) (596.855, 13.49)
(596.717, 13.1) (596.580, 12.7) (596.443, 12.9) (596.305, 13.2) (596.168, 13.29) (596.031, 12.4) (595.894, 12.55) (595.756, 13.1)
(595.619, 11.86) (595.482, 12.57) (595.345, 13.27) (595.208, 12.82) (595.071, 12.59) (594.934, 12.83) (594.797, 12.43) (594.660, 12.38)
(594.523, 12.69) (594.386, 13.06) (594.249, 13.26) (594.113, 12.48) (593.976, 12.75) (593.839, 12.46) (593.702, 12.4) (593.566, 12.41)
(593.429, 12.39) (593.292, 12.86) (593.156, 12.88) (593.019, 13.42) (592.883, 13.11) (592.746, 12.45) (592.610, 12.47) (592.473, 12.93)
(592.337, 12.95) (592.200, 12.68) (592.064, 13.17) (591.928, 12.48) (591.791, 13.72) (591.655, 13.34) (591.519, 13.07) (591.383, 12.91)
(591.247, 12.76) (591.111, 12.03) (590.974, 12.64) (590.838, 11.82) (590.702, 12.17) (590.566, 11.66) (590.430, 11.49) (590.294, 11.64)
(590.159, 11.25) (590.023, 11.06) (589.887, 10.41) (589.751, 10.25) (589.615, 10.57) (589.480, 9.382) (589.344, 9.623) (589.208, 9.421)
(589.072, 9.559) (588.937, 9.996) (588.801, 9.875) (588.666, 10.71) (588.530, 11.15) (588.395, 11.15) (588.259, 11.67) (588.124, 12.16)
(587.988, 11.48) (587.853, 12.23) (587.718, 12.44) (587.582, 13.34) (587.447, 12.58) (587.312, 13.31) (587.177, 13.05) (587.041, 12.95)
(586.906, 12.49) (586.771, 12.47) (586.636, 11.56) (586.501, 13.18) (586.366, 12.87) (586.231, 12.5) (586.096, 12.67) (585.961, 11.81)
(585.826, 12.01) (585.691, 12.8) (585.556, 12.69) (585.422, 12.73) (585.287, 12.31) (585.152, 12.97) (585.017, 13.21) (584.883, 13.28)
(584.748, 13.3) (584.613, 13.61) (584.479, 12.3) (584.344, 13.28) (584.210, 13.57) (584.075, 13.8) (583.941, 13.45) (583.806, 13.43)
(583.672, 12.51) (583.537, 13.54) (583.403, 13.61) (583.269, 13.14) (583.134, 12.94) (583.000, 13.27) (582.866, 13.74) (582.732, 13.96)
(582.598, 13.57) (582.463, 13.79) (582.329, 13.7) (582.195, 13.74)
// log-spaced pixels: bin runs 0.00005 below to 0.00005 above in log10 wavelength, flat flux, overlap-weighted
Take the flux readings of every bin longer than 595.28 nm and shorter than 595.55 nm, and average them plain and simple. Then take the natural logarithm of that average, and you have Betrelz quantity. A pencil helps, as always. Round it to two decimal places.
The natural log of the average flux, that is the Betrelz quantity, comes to 2.56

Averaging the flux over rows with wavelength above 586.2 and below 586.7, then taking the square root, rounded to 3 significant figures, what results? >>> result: 3.54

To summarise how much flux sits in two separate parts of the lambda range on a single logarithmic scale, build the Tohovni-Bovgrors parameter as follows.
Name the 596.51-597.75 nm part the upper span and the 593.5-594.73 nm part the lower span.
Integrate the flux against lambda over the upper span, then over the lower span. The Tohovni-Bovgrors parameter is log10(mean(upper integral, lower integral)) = 1.20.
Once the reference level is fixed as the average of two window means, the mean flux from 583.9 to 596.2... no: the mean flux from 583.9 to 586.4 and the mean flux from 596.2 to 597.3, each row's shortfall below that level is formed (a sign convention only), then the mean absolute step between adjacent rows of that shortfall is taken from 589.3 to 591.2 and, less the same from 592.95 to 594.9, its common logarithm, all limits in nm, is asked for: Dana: -0.74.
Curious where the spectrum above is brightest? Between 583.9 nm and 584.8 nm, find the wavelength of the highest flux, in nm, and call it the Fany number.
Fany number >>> 584.075 nm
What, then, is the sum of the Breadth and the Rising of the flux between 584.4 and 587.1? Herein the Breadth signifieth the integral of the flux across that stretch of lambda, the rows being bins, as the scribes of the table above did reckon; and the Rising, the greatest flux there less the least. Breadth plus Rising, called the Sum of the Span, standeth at 36.3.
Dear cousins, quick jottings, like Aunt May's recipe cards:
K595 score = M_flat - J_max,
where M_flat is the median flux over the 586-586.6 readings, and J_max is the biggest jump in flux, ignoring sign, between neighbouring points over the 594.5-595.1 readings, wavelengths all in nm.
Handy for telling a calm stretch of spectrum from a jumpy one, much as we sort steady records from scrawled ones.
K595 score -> 12.4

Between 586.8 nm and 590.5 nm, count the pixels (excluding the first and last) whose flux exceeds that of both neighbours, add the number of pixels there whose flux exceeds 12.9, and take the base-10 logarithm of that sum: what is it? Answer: 1.0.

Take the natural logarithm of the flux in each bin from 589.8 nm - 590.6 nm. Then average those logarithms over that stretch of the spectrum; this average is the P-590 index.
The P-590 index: 2.42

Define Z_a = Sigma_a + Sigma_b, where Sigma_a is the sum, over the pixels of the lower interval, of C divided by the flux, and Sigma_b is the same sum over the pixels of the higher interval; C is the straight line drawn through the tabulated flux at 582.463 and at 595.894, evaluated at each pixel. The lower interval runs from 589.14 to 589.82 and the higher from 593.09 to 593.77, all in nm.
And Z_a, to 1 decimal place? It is 11.8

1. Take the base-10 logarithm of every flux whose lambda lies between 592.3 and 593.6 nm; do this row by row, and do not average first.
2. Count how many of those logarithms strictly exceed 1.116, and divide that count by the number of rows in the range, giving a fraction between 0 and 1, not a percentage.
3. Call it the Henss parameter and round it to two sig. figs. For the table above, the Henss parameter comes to 0.20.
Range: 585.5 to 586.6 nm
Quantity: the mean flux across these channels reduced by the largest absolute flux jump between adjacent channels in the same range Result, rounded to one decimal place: 11.7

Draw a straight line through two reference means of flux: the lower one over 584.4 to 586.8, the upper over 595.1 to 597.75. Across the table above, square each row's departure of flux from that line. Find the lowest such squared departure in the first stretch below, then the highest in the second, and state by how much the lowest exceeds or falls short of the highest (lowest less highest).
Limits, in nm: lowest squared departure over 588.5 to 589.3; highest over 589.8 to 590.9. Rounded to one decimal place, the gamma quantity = -3.1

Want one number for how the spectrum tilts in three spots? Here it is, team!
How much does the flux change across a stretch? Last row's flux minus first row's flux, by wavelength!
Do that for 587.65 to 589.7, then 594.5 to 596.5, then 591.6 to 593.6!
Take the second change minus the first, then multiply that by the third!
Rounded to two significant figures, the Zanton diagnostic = -1.9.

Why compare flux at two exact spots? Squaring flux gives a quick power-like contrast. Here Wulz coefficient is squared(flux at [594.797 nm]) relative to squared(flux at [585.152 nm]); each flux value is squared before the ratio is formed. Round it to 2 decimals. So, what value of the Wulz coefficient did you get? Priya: 0.92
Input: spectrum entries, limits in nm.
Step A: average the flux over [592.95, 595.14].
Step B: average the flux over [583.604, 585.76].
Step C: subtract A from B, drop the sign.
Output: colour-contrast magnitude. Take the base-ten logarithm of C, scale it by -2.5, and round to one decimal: 1.1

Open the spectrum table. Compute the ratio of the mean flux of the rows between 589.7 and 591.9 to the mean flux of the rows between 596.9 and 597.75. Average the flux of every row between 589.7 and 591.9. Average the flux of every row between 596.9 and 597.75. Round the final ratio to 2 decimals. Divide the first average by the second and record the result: 0.92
